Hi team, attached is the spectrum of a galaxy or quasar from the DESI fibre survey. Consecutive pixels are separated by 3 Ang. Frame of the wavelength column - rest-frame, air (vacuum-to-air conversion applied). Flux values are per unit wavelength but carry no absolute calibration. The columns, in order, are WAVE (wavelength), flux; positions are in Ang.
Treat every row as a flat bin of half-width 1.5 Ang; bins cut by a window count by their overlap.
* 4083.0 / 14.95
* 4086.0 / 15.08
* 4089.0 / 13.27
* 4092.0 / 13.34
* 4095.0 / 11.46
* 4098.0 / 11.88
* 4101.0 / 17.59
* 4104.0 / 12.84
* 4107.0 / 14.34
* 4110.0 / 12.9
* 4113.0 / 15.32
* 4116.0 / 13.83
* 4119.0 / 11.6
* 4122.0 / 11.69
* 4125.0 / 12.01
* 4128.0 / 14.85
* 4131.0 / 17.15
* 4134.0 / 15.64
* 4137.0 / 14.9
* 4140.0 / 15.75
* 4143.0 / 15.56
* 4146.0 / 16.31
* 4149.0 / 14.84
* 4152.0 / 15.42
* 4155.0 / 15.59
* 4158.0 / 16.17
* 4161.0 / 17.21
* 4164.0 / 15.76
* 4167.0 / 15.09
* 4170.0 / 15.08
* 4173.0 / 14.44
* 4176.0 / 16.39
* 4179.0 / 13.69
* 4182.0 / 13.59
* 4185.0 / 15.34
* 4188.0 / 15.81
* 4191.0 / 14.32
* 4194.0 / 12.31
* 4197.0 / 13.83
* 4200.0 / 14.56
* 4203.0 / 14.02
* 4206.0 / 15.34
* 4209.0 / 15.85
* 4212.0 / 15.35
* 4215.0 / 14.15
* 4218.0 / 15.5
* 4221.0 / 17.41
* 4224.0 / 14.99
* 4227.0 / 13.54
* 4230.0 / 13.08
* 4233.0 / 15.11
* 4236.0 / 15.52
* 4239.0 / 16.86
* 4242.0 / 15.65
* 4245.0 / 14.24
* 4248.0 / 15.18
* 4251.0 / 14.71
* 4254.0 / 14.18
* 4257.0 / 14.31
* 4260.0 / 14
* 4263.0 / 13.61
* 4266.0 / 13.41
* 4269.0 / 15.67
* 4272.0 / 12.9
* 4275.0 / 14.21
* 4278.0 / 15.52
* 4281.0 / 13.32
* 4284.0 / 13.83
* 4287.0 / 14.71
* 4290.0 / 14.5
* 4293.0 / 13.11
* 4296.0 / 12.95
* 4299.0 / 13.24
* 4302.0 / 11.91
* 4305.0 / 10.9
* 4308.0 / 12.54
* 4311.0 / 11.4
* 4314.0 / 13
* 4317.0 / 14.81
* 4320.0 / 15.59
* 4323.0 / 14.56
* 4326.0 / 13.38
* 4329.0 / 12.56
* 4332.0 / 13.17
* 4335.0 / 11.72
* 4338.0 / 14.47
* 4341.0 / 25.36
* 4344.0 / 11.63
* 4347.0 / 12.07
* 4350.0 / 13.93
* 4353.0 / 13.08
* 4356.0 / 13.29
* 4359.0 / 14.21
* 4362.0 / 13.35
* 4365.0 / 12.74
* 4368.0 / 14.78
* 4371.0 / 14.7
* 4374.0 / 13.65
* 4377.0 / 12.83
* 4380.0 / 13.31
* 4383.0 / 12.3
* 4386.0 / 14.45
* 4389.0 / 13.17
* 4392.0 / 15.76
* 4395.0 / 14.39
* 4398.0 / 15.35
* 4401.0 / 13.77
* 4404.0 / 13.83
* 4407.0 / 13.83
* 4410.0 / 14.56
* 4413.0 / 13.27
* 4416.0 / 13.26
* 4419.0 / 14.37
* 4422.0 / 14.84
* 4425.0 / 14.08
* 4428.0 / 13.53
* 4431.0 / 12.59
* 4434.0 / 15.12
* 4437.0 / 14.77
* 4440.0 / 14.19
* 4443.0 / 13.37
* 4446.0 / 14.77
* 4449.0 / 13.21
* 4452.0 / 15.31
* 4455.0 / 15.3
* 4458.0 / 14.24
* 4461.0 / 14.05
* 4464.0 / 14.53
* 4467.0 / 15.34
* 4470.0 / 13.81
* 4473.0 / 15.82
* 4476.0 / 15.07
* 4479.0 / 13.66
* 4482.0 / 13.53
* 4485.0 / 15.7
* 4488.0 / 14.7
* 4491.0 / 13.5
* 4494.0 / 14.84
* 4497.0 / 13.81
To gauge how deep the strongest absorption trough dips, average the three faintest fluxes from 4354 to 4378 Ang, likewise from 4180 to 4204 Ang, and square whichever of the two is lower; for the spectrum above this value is 168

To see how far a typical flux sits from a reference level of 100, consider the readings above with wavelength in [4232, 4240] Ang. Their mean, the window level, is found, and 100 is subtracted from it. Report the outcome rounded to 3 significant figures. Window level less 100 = -84.2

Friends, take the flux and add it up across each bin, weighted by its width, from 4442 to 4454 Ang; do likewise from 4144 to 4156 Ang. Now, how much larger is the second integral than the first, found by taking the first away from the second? 16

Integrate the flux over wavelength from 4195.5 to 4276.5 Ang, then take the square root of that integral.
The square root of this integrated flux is 35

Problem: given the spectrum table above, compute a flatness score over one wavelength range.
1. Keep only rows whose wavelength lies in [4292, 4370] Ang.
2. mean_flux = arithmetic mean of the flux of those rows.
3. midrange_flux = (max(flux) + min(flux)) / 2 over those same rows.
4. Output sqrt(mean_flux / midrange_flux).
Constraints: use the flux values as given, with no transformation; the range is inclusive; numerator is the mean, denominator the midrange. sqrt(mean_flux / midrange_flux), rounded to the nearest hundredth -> 0.87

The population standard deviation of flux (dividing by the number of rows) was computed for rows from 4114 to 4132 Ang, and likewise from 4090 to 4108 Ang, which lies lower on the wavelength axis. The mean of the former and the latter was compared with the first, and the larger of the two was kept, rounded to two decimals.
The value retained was 2.02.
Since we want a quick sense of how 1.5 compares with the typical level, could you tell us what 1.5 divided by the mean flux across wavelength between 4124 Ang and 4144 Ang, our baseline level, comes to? 0.099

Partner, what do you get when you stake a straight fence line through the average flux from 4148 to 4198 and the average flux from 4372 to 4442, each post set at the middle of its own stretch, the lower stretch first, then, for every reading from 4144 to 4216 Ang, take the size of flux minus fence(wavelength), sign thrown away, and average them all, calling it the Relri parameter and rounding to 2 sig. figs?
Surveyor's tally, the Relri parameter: 0.85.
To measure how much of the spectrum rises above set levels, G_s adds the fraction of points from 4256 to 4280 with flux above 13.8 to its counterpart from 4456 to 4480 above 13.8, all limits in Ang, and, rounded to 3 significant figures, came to 1.50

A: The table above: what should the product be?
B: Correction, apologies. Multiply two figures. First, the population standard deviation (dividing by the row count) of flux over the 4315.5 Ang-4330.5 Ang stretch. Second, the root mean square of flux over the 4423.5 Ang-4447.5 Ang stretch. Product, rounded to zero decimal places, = 15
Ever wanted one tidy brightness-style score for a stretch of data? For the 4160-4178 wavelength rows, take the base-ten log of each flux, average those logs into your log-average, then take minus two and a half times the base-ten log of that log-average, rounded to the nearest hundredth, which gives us -0.19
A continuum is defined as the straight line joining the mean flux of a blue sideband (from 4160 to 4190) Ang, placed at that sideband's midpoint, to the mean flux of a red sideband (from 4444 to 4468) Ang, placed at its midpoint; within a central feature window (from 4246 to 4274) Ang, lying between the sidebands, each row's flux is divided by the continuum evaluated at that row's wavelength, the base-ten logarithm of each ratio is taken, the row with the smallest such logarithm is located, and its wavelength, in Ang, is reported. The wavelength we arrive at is 4272.0 Ang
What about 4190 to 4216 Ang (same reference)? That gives 4194.0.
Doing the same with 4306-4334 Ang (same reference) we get 4311.0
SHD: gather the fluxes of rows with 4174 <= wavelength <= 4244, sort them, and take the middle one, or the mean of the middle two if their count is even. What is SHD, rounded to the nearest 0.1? 15.1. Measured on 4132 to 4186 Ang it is 15.5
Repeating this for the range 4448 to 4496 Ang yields 14.6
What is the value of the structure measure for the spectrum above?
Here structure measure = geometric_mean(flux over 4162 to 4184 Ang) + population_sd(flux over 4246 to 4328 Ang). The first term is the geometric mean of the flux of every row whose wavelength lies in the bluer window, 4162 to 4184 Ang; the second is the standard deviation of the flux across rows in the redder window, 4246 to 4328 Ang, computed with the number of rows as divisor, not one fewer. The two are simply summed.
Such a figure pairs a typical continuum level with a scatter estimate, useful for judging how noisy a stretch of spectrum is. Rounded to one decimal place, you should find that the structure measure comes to 16.0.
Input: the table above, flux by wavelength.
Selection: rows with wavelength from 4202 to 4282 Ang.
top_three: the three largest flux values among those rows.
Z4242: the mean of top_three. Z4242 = 16.7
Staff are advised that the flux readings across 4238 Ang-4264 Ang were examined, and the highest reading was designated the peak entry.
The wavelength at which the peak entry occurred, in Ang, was 4239.0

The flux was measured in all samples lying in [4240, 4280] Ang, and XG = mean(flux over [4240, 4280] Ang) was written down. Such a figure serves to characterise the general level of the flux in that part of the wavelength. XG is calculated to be 14.4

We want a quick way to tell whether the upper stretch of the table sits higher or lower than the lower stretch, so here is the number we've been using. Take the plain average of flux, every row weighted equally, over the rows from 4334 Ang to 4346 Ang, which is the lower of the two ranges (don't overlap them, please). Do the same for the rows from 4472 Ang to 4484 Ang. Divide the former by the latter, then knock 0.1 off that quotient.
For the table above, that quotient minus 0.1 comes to 0.99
